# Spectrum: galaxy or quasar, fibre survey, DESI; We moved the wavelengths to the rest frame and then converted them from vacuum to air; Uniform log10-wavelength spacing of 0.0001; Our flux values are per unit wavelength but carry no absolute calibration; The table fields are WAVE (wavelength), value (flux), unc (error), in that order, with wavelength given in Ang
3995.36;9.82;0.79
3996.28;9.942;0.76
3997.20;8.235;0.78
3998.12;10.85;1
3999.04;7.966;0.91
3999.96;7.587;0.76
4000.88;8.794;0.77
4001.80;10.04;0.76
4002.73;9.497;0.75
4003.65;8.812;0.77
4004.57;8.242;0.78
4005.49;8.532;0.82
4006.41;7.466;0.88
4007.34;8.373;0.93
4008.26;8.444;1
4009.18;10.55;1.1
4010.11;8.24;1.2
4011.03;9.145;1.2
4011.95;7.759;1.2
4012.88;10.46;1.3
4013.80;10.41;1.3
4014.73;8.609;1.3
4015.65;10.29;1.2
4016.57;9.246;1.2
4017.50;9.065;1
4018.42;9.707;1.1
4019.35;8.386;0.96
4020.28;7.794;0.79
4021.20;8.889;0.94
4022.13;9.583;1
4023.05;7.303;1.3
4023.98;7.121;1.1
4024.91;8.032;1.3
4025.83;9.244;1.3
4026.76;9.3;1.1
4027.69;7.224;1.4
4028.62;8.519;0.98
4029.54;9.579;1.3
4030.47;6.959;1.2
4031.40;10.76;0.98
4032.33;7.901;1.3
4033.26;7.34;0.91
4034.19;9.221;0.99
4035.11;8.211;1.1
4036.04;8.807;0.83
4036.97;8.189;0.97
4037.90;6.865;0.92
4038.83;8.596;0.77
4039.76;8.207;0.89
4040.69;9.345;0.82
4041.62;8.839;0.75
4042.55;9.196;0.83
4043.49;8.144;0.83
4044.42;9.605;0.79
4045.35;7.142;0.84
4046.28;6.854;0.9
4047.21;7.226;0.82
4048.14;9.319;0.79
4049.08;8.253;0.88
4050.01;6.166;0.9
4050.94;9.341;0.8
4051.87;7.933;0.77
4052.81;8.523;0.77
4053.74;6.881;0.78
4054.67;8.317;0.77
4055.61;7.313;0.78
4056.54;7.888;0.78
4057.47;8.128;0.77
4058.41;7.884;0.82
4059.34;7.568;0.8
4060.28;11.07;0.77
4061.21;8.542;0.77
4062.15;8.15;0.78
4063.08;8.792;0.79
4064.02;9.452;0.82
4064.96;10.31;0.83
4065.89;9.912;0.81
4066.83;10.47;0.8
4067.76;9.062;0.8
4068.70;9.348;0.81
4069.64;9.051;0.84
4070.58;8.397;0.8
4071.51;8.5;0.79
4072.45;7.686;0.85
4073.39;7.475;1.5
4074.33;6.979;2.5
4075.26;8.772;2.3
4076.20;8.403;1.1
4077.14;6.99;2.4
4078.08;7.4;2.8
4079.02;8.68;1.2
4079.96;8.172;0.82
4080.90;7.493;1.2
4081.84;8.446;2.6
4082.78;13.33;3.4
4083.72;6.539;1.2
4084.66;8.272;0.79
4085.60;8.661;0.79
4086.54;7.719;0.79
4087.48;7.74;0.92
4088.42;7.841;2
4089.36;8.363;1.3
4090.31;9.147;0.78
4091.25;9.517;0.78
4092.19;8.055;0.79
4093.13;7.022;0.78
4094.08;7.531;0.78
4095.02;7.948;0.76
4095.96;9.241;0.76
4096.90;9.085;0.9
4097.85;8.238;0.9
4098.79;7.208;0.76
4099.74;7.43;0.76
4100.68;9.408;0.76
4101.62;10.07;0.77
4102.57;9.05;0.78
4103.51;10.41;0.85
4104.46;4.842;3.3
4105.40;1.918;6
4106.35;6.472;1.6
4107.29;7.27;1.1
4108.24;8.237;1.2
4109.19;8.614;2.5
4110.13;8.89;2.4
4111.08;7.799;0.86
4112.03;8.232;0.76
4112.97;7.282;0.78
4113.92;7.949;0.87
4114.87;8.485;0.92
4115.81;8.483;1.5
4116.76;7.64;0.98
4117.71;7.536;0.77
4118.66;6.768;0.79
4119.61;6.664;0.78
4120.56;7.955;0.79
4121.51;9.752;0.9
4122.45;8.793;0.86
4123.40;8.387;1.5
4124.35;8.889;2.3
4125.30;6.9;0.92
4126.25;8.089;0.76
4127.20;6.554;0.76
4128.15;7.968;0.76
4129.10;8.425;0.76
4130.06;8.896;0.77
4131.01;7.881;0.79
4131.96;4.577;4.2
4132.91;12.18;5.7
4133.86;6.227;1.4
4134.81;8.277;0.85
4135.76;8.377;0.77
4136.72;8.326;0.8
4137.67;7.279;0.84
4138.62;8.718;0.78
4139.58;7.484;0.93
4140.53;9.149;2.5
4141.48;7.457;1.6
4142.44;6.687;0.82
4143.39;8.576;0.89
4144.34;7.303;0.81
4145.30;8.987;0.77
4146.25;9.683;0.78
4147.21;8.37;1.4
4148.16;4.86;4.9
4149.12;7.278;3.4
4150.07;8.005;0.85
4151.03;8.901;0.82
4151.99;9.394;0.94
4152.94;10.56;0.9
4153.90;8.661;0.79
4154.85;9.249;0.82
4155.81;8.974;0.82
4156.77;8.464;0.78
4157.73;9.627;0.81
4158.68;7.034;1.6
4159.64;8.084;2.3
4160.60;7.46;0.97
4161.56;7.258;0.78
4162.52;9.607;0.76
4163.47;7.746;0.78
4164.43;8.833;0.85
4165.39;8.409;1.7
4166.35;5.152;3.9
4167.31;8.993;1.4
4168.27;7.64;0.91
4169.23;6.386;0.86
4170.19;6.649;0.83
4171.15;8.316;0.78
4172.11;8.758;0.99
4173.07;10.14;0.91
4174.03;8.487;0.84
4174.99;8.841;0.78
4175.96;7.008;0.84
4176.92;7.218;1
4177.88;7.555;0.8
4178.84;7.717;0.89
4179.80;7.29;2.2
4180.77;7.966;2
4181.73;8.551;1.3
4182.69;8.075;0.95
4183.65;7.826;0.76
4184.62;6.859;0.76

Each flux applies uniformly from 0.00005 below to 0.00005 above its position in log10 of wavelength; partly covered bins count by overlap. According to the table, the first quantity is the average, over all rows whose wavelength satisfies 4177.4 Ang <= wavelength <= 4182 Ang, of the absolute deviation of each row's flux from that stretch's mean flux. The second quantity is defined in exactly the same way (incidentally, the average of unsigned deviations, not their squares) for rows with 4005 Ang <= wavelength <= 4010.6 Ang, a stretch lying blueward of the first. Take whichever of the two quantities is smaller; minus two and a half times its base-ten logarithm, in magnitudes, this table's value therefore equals 1.1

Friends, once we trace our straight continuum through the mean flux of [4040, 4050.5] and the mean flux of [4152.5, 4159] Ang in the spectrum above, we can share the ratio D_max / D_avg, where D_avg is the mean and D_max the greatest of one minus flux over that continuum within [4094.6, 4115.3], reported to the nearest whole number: 10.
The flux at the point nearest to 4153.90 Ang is 8.661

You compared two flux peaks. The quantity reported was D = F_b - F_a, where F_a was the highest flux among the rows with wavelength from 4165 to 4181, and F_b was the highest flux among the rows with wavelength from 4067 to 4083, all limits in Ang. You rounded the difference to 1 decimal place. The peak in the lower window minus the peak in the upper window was 3.2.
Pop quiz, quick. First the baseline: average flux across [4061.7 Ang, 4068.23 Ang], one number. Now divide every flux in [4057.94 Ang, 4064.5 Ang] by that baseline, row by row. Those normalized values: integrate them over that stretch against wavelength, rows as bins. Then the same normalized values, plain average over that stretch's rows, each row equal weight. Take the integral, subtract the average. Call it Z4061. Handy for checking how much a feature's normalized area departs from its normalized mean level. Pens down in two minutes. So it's 5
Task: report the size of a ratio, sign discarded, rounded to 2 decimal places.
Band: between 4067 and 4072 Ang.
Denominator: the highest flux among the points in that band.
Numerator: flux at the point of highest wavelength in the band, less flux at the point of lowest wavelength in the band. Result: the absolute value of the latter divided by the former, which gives 0.06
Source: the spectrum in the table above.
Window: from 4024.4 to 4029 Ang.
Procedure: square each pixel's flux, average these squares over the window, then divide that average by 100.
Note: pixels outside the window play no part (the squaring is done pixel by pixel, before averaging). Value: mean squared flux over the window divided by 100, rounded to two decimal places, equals 0.72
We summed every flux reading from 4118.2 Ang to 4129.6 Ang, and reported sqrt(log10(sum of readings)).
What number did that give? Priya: 1.41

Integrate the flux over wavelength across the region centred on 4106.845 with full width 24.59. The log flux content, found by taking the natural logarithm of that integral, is 5.26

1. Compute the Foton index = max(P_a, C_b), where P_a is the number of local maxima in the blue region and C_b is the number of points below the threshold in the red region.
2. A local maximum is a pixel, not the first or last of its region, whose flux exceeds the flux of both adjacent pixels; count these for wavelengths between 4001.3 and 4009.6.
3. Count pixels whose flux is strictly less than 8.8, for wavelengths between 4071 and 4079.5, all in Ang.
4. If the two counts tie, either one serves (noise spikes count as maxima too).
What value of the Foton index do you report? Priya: 9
